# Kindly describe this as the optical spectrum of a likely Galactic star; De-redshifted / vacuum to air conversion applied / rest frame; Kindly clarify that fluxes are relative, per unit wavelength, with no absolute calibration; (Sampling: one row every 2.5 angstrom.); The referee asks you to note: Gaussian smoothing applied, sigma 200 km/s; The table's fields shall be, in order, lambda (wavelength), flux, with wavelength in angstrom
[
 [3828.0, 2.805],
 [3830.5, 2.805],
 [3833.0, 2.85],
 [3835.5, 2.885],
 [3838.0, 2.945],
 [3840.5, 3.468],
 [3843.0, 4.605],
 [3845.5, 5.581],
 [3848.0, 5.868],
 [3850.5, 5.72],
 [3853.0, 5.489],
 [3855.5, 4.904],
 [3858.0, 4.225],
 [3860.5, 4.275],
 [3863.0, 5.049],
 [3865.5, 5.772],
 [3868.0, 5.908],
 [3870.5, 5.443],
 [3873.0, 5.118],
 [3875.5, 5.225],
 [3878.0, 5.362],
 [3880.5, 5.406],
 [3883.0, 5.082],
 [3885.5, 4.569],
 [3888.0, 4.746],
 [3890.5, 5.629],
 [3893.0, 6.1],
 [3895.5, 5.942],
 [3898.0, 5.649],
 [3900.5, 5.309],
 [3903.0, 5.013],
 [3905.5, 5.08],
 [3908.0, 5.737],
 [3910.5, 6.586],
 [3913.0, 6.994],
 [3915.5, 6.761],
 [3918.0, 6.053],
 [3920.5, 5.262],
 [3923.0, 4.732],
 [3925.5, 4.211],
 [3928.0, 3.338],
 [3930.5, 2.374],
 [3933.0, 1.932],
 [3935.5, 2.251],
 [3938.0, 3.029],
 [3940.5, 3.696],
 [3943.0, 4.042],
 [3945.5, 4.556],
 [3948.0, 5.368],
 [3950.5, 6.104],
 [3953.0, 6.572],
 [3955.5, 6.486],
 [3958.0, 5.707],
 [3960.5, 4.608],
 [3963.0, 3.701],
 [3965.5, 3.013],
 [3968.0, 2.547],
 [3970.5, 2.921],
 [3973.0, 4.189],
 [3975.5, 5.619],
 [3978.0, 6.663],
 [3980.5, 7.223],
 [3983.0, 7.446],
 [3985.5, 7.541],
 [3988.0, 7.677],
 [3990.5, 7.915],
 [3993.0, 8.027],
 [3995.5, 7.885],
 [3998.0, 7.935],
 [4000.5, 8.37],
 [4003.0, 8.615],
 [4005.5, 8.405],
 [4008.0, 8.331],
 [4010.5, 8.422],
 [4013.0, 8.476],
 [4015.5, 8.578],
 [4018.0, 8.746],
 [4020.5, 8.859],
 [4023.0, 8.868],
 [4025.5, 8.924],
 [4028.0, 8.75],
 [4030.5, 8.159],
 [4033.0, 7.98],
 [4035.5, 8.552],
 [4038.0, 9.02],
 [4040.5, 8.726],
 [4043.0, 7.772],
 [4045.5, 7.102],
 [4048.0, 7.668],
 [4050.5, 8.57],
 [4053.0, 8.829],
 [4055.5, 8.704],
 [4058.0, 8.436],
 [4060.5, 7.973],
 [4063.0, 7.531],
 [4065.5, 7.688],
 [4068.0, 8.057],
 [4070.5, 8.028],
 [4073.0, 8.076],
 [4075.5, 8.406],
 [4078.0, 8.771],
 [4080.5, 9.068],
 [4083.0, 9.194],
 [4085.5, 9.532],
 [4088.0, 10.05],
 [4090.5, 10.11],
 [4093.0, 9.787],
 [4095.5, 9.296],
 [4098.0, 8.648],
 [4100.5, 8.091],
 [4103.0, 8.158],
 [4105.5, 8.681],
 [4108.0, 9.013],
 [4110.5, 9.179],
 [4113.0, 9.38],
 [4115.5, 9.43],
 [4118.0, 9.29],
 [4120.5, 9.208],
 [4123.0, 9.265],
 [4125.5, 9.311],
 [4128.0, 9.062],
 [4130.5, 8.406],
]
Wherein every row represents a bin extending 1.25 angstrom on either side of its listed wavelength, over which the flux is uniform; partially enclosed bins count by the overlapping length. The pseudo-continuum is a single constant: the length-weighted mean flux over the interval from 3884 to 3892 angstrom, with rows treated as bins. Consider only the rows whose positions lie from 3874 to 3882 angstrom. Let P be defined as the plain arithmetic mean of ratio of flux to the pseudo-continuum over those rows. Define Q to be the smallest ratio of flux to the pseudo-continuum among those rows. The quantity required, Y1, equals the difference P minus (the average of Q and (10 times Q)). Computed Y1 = -4.7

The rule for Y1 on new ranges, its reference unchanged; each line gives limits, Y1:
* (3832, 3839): -2.5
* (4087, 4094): -8.7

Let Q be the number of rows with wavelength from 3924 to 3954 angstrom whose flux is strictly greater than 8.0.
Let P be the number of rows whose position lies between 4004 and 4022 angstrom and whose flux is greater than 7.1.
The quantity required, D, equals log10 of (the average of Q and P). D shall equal 0.54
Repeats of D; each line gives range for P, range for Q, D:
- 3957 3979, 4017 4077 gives 0.93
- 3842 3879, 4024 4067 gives 0.70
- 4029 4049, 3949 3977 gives 0.60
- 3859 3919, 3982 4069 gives 1.04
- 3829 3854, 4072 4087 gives 0.48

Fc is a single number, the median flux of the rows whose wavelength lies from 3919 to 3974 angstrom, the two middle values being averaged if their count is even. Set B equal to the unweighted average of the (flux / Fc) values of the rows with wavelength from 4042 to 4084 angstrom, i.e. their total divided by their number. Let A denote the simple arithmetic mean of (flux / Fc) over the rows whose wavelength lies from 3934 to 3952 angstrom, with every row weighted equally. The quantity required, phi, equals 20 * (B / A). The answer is 40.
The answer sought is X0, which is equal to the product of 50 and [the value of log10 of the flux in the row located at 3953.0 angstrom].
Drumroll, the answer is 41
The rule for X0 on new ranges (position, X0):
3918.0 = 39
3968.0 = 20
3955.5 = 41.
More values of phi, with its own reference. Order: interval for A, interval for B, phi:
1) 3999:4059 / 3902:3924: 14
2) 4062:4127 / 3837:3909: 12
